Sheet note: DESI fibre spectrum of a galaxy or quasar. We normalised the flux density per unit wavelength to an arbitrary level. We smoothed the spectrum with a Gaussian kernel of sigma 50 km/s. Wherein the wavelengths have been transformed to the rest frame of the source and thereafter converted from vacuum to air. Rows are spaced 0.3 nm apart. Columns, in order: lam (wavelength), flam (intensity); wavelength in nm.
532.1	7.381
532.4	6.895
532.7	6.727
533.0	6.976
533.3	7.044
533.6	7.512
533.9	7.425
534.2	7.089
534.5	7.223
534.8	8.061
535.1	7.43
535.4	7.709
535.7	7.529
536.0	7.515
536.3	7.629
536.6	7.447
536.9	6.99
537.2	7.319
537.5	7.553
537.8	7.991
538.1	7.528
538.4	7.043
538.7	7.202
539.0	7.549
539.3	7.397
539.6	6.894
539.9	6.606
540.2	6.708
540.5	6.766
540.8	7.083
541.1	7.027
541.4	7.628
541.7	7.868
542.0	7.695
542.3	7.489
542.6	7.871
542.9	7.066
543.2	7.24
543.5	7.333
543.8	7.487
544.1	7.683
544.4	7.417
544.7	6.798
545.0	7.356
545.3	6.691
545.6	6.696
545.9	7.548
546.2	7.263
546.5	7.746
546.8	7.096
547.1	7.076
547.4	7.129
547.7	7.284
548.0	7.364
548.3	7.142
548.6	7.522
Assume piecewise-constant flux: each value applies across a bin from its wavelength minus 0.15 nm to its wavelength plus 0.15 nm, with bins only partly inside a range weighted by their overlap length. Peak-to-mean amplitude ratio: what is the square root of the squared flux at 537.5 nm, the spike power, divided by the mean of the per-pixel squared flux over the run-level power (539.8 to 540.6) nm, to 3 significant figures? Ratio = 1.13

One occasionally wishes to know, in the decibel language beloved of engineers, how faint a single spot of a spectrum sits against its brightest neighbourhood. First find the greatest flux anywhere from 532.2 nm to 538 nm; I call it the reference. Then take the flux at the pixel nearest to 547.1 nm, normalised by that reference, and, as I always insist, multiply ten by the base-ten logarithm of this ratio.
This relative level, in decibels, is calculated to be -0.57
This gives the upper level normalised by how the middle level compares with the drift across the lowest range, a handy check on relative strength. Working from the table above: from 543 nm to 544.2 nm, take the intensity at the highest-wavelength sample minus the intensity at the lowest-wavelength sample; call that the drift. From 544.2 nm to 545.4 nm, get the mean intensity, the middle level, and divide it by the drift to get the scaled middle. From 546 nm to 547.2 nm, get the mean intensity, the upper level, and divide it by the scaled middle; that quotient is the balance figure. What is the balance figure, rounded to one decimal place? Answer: 0.5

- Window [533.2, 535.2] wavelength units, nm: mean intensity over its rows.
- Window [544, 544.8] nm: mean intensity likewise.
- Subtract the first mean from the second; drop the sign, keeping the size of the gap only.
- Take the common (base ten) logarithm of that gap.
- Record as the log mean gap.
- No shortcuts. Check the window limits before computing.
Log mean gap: -1.0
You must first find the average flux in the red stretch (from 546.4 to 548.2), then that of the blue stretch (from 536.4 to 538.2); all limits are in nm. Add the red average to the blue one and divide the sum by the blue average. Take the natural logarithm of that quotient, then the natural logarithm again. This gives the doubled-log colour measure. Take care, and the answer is -0.39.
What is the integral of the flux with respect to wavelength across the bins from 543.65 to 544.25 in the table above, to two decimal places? 4.55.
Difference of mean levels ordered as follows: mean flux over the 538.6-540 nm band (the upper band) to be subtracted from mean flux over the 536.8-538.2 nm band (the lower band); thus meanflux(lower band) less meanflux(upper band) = 0.3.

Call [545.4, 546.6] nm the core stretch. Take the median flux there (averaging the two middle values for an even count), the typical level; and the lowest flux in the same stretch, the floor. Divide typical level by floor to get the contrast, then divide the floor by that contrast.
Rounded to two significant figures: 6.1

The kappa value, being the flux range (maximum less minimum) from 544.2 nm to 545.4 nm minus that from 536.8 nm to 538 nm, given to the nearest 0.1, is -0.3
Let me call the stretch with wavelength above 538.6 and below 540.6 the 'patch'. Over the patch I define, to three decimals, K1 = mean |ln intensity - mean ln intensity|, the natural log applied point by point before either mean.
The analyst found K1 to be 0.044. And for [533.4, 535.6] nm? 0.030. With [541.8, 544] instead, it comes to 0.028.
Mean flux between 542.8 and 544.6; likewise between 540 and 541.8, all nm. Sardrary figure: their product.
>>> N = 53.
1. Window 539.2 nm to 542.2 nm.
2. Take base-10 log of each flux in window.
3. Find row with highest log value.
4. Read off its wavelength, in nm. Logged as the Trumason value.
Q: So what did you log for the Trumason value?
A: 541.7 nm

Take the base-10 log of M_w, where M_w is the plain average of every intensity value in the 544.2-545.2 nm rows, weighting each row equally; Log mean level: 0.857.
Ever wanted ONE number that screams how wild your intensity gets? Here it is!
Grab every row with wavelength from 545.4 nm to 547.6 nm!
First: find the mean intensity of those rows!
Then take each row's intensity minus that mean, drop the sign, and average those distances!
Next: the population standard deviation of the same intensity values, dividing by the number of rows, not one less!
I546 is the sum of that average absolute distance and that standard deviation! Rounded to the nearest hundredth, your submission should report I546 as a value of 0.57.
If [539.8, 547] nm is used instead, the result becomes 0.73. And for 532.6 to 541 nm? 0.68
